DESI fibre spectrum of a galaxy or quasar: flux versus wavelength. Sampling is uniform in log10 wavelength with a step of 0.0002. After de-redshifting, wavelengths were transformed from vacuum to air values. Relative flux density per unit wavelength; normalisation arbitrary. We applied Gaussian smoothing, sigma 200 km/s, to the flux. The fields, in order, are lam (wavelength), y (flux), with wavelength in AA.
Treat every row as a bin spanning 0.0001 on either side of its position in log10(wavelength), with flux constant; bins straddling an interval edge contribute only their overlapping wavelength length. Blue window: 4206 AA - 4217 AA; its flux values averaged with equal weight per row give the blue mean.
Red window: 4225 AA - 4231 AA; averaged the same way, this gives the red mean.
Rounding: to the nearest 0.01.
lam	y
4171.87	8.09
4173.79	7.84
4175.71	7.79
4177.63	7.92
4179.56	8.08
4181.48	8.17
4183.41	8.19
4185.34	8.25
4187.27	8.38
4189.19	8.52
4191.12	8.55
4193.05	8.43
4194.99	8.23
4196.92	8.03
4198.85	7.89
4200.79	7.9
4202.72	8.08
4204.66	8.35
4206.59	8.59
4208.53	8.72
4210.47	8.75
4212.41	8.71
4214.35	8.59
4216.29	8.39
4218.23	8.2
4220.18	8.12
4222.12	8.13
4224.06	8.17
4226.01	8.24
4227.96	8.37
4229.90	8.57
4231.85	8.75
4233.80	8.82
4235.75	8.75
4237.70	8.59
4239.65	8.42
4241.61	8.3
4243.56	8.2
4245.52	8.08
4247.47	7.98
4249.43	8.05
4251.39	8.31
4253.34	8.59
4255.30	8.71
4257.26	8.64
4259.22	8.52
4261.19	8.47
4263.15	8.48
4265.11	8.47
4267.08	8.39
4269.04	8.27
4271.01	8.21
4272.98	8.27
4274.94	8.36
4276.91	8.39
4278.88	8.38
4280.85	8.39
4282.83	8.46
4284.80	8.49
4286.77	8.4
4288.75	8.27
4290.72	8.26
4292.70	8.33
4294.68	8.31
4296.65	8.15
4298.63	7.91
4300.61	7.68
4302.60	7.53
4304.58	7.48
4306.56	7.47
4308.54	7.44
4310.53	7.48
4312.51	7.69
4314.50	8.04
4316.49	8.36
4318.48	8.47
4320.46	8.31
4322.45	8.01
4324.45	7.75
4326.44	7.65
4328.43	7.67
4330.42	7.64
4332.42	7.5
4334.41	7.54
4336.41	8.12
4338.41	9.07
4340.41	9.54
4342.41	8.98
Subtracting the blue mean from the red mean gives -0.23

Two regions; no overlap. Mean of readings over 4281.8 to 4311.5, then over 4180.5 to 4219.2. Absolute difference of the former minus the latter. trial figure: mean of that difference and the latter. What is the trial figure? 4.36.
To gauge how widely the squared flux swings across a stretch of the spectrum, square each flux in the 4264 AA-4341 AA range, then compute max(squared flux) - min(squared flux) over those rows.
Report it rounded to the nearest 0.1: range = 35.7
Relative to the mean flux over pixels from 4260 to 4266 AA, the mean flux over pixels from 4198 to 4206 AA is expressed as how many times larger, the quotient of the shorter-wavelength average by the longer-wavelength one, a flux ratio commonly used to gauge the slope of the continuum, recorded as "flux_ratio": 0.95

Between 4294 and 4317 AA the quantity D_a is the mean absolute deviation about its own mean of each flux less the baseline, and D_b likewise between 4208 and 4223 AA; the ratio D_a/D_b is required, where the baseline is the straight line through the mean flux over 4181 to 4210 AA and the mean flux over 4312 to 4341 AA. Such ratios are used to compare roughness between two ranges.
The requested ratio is 1.3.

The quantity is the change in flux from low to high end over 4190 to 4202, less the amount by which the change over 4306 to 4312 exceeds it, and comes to -1.3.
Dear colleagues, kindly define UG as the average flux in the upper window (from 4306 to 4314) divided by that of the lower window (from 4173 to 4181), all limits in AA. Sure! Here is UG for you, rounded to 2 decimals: 0.95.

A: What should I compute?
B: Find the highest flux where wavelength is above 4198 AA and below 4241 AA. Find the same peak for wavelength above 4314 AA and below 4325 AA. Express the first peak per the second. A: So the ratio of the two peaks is 1.04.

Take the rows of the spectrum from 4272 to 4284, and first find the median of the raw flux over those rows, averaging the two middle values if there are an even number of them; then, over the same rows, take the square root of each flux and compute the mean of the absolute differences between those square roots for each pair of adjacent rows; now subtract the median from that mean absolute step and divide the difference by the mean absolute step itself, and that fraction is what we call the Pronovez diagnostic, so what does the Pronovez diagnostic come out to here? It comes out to -1154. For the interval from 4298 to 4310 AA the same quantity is -441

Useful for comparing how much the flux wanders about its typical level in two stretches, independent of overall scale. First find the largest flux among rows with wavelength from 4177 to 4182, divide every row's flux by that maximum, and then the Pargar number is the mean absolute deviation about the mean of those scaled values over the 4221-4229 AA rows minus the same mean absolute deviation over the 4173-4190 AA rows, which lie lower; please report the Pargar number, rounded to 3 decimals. -0.014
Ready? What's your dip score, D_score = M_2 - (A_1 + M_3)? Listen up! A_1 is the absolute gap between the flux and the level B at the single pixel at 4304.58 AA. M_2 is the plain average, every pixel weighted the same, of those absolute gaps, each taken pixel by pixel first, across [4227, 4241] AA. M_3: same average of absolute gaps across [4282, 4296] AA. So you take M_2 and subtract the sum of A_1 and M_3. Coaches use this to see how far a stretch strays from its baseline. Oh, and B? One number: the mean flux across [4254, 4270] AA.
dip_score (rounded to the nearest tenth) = -1.0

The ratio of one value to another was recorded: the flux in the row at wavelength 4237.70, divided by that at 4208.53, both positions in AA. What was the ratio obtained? 0.99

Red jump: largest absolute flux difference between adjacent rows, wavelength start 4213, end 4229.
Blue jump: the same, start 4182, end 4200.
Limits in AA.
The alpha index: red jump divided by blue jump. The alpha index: 1.0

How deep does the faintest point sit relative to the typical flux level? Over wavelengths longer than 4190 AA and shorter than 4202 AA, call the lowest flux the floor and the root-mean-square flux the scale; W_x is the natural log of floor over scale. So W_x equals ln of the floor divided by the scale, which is -0.036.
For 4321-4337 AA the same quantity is -0.031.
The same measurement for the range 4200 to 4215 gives -0.069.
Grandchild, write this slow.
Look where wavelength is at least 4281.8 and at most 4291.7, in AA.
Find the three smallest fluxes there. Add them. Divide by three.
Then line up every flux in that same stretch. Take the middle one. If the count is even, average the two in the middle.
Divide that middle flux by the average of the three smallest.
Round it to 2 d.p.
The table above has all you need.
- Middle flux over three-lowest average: 1.01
